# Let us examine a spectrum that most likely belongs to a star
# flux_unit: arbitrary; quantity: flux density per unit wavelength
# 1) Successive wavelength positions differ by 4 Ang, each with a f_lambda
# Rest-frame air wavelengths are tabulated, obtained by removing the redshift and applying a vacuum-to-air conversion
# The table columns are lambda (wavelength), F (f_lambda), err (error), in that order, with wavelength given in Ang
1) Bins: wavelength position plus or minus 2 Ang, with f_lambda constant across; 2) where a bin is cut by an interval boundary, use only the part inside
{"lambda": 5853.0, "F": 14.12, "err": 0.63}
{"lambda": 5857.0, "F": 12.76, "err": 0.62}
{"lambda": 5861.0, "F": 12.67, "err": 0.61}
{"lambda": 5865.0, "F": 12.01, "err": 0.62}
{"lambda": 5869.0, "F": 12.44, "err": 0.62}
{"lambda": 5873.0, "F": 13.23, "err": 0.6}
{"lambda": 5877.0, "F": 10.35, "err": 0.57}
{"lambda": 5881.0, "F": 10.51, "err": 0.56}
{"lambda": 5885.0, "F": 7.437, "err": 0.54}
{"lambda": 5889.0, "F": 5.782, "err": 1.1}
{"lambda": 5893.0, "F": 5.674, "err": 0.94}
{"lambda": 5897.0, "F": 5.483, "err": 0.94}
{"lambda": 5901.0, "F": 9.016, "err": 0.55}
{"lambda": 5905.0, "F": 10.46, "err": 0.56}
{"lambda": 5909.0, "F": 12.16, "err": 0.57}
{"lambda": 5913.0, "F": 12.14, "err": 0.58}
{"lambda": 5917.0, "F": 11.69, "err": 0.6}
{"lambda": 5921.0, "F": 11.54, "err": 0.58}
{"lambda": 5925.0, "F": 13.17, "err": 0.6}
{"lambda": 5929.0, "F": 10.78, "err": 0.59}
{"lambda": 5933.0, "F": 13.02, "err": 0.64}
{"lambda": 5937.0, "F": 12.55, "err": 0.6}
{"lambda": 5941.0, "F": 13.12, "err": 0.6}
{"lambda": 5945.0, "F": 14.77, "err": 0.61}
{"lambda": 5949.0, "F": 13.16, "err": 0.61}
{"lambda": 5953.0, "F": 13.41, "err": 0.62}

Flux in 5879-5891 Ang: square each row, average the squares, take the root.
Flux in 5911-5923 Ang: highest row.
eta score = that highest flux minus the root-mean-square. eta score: 4.0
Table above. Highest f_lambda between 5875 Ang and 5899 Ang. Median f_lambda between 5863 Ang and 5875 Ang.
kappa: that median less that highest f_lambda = 1.9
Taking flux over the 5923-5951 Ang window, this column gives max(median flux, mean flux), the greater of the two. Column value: 13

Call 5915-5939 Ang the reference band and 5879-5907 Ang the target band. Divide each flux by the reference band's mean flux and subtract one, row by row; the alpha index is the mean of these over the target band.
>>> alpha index -0.36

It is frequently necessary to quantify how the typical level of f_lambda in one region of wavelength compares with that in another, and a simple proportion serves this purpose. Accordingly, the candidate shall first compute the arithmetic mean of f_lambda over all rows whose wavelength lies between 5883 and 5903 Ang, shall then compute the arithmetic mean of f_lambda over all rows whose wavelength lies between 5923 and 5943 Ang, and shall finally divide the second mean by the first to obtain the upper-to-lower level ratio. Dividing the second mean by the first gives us 1.88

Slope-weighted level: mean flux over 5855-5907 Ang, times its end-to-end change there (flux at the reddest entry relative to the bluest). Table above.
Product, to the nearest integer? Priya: -23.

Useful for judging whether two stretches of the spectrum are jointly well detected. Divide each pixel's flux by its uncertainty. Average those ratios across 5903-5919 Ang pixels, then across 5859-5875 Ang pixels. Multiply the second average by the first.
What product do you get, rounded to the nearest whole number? 413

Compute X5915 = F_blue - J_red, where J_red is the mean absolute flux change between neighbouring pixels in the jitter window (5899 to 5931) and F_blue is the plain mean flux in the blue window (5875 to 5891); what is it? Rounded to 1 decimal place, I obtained 7.4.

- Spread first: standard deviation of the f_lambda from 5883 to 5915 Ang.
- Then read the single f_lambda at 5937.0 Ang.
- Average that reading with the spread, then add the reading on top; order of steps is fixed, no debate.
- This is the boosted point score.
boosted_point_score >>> 20.2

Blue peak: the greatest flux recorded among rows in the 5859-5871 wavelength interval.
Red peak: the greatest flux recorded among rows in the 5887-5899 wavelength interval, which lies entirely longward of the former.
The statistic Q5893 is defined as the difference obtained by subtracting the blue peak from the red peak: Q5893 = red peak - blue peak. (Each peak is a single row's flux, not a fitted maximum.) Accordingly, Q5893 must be -6.9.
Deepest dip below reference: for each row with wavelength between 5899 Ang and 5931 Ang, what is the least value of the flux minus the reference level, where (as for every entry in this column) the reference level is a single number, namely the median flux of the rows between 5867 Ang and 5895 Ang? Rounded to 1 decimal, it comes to -1.3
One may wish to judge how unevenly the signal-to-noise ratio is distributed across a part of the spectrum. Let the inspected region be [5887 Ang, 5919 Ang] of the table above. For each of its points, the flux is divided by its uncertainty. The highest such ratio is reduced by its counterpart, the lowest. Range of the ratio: 16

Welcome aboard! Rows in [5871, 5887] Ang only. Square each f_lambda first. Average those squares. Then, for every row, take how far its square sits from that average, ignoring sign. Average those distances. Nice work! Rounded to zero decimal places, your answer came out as 32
